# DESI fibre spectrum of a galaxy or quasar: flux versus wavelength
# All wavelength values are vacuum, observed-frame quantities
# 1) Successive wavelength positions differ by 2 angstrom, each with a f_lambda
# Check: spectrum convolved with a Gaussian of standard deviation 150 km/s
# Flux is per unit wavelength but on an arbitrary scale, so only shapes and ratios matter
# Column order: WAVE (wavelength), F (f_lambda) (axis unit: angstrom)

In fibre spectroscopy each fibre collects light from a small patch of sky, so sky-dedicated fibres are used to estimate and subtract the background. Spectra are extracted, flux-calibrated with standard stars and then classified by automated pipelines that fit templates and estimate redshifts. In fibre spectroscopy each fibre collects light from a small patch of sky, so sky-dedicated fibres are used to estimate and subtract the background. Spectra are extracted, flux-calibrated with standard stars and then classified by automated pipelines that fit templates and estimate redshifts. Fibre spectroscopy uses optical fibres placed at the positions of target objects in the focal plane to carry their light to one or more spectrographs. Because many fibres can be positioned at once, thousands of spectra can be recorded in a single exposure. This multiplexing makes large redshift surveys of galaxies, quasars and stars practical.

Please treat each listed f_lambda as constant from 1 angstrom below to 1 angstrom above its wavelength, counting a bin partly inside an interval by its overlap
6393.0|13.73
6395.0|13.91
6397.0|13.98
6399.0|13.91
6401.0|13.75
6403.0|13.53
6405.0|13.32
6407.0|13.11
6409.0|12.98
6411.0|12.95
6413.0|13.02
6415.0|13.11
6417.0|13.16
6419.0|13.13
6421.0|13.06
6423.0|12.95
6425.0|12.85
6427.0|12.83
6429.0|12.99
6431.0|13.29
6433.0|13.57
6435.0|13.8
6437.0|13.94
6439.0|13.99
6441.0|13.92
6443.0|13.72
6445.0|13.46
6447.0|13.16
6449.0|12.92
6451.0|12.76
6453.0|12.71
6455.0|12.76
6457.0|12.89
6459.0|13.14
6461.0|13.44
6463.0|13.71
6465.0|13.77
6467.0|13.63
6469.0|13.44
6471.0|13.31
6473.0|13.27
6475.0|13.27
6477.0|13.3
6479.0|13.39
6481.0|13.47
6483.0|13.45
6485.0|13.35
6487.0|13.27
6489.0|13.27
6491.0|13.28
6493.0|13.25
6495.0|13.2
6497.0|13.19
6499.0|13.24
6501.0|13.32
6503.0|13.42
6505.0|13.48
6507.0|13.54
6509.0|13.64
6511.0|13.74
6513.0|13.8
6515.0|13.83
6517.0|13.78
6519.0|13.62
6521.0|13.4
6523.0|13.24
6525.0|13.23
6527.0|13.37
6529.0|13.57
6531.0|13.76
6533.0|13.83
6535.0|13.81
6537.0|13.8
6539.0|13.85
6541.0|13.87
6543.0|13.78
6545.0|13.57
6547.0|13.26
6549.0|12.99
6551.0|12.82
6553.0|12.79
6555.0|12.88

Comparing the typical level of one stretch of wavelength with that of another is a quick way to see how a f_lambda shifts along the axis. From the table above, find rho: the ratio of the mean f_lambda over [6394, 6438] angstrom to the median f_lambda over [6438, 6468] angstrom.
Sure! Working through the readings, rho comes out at 0.99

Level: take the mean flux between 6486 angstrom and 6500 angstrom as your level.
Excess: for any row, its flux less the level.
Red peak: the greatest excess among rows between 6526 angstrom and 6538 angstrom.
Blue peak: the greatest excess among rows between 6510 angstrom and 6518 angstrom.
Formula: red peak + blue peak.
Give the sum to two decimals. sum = 1.17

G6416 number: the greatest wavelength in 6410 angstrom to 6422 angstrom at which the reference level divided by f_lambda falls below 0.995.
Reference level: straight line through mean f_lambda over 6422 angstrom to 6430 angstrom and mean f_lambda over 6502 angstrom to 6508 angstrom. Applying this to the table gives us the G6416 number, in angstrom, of 6421.0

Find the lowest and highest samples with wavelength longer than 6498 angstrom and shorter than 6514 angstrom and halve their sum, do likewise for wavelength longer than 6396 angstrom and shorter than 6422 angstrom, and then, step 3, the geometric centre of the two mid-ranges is 13.5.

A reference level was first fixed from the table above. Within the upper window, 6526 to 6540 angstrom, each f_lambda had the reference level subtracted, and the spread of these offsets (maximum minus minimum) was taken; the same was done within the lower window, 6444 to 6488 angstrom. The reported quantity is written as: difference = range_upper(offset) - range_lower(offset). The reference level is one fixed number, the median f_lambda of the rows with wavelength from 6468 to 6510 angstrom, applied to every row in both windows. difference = -0.6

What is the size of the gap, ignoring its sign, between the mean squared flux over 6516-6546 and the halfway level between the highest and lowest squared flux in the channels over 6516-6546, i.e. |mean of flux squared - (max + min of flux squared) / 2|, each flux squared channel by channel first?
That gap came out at 2.17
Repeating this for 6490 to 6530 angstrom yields 1.49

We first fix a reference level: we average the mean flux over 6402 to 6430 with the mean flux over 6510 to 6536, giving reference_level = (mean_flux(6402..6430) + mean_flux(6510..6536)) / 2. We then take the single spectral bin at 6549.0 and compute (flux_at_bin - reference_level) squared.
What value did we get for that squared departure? 0.124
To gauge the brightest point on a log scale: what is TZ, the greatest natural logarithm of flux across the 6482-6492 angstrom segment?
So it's 2.60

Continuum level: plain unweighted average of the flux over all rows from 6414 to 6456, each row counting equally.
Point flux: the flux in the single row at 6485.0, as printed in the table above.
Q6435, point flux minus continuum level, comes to 0.11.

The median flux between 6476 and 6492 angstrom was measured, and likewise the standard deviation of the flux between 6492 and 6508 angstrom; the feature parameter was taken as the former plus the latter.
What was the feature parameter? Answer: 13.5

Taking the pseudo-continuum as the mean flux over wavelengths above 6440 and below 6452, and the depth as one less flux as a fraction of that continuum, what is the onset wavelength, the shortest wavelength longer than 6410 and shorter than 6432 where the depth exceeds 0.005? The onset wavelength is 6411.0 angstrom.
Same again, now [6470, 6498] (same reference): 6493.0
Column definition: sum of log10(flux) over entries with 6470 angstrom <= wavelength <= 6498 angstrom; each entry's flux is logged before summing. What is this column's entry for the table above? 15.7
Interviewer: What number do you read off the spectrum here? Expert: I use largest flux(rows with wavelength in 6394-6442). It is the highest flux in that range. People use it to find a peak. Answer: 13.99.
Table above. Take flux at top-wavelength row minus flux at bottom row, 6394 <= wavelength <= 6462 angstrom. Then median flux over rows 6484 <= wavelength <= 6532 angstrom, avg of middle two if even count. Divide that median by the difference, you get -28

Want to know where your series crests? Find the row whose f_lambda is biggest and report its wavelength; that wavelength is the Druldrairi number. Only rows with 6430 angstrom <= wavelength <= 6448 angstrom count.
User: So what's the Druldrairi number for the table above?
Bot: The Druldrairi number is 6439.0 angstrom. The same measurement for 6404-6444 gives 6439.0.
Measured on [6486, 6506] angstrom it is 6505.0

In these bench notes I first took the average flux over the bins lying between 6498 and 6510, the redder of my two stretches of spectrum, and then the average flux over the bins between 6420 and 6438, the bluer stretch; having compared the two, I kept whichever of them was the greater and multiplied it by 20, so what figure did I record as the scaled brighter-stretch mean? 268.8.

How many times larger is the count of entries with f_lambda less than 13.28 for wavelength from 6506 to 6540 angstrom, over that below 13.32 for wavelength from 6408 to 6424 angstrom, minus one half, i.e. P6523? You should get -0.25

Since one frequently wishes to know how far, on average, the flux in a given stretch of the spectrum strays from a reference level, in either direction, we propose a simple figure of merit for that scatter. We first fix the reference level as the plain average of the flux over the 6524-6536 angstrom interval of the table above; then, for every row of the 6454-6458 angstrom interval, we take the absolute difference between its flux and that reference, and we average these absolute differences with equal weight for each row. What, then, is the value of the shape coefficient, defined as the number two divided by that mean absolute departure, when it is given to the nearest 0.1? 2.6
